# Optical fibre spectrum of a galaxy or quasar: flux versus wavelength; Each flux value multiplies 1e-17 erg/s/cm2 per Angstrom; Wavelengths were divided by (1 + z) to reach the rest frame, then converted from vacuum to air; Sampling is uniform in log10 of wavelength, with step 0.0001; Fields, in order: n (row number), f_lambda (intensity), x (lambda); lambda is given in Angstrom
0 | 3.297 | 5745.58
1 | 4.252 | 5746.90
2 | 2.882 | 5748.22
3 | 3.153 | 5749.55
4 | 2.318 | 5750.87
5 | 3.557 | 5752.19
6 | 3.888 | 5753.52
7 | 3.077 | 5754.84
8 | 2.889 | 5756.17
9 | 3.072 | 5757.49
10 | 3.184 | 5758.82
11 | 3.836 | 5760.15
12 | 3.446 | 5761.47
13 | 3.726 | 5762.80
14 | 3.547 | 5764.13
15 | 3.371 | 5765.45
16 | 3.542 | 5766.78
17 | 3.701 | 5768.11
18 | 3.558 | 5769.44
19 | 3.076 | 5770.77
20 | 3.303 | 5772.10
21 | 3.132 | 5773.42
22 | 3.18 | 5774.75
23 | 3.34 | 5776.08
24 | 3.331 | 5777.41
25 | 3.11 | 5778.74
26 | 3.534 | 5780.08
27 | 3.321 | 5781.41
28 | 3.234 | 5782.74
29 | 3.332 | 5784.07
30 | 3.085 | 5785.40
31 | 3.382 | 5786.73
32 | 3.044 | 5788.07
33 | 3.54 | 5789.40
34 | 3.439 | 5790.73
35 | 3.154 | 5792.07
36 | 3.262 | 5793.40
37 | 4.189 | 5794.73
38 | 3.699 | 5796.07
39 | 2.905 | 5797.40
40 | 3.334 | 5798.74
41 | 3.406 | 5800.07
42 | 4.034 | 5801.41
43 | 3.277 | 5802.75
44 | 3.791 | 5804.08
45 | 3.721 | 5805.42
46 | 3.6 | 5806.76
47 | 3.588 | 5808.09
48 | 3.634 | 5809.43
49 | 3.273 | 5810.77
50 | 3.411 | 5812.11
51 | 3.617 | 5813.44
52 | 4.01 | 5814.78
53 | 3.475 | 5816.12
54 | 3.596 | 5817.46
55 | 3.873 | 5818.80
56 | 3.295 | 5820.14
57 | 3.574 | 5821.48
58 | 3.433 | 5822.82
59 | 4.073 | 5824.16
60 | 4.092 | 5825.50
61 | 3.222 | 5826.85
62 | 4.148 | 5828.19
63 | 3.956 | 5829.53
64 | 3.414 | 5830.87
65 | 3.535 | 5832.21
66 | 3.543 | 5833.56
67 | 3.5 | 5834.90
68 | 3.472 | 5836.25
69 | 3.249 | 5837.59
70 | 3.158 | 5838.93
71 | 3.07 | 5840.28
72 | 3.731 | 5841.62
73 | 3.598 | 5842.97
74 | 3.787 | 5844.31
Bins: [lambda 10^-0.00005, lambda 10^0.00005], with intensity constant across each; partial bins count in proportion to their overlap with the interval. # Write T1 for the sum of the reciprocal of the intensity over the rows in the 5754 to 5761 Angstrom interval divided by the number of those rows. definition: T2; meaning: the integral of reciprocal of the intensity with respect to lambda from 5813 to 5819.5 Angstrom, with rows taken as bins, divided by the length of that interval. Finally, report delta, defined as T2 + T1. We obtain 0.58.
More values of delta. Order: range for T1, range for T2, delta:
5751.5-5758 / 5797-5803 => 0.60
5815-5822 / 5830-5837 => 0.57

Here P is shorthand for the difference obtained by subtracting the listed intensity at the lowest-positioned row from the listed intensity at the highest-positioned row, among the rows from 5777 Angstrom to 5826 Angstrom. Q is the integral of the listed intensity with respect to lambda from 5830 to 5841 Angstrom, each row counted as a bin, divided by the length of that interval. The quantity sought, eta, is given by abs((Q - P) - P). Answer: 1.9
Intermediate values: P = 0.8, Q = 3.38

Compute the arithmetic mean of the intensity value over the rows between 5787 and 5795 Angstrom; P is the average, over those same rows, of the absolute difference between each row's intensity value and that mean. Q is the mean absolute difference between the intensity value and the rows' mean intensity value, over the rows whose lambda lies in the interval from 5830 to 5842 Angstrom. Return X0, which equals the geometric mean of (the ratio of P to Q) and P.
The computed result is 0.7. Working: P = 0.28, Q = 0.166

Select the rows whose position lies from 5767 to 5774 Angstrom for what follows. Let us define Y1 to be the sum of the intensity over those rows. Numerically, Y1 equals 16.8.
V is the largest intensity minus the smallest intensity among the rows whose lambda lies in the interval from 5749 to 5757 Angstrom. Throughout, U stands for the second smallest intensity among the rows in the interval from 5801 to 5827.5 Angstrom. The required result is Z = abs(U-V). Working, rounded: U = 3.273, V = 1.6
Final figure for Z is 1.7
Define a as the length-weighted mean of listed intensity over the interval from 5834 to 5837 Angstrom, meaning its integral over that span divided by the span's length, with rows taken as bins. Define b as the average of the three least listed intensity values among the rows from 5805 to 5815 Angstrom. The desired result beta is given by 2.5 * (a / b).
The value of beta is 2.54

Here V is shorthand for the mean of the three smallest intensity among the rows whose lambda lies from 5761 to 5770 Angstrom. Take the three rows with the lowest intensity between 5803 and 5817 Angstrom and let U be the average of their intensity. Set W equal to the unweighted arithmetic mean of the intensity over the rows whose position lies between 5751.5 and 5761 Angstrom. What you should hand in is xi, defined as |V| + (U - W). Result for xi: 3.48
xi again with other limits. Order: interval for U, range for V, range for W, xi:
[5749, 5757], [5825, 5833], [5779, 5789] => 2.88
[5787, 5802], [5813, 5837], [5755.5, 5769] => 2.91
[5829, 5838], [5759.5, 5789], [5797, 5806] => 2.95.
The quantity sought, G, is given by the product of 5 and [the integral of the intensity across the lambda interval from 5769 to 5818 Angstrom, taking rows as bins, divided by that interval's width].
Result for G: 17.1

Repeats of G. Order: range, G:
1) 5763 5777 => 16.9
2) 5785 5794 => 16.4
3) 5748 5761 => 16.0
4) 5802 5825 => 18.0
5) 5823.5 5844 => 17.9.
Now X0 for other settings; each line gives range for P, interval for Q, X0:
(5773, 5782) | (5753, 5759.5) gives 0.2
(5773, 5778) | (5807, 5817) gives 0.2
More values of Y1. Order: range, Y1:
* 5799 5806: 18.2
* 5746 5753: 16.2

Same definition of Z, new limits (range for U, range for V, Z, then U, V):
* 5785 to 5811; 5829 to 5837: 2.5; 3.044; 0.5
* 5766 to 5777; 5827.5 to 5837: 2.4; 3.132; 0.7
